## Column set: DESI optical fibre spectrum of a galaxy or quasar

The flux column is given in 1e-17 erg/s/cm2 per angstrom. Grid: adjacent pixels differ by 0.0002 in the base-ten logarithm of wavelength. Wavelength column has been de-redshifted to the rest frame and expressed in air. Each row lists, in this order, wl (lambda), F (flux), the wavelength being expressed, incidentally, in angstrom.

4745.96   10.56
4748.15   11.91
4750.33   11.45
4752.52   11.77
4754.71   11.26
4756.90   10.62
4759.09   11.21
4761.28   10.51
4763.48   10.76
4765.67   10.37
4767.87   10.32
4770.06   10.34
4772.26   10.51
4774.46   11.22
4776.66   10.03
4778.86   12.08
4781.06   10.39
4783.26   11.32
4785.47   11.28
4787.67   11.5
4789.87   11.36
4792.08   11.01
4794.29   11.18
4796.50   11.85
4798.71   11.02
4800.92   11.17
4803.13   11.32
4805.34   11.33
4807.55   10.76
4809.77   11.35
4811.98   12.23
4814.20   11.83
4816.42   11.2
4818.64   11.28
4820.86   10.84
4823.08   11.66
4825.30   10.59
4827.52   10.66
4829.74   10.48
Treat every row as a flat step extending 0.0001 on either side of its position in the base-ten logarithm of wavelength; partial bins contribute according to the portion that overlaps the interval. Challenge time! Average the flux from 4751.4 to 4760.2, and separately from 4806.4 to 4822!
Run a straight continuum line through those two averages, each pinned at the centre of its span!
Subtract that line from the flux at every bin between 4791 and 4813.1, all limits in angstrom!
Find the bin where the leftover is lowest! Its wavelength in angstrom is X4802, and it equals 4807.55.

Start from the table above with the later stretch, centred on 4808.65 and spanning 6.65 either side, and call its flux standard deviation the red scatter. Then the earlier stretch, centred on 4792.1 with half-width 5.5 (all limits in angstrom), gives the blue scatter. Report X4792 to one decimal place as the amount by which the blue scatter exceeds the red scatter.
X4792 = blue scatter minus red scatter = -0.2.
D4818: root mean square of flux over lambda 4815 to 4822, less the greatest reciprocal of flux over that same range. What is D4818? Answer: 11.0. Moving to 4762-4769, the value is 10.4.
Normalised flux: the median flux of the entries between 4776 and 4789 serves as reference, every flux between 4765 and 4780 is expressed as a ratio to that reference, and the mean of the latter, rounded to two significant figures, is 0.95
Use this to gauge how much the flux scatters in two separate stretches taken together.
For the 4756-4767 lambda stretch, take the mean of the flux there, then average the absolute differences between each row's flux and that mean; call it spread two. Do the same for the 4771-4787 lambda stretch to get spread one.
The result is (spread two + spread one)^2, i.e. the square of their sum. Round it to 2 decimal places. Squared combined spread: 0.65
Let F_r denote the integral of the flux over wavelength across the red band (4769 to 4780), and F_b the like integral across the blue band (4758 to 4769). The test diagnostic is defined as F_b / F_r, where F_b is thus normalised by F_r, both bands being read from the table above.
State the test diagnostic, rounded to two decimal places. 0.98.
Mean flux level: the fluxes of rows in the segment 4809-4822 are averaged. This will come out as 11.46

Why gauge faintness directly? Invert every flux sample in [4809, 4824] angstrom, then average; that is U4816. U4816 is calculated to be 0.0872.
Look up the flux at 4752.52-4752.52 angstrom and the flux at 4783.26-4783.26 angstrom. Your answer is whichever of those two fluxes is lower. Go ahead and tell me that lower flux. 11.3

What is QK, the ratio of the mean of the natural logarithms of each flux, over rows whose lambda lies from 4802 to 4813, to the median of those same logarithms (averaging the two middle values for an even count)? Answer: 1.00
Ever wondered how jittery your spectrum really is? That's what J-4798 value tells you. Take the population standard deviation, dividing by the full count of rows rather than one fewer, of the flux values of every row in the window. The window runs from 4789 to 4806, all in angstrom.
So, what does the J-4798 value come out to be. 0.25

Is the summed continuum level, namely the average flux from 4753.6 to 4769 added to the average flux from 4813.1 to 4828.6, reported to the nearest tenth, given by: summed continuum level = 21.9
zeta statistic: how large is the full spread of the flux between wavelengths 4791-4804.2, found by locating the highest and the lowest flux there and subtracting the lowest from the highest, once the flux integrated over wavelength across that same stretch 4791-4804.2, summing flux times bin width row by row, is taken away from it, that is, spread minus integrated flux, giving -148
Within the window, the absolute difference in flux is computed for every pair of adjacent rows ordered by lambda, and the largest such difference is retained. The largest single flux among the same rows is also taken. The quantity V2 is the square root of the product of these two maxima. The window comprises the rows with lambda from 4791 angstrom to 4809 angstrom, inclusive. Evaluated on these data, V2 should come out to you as 3.1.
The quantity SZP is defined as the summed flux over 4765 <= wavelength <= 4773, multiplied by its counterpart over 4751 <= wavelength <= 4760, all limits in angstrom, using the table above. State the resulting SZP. 1863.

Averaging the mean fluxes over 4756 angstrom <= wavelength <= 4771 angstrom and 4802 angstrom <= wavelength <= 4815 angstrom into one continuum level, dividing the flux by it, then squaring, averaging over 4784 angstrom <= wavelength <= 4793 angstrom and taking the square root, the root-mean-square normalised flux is 1.02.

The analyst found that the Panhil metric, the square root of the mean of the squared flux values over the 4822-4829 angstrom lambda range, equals 11.0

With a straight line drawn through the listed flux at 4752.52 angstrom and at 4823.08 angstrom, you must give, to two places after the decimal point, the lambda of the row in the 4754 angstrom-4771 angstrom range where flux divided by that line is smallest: 4767.87 angstrom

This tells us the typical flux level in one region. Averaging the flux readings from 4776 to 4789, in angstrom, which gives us 11.1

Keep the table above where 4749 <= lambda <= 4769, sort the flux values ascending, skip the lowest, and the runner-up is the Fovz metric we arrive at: 10.37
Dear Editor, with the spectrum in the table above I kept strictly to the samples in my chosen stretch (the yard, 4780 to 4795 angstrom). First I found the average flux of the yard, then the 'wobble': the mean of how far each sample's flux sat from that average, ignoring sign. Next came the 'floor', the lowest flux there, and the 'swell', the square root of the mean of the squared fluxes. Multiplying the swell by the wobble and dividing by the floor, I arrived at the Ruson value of 0.28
